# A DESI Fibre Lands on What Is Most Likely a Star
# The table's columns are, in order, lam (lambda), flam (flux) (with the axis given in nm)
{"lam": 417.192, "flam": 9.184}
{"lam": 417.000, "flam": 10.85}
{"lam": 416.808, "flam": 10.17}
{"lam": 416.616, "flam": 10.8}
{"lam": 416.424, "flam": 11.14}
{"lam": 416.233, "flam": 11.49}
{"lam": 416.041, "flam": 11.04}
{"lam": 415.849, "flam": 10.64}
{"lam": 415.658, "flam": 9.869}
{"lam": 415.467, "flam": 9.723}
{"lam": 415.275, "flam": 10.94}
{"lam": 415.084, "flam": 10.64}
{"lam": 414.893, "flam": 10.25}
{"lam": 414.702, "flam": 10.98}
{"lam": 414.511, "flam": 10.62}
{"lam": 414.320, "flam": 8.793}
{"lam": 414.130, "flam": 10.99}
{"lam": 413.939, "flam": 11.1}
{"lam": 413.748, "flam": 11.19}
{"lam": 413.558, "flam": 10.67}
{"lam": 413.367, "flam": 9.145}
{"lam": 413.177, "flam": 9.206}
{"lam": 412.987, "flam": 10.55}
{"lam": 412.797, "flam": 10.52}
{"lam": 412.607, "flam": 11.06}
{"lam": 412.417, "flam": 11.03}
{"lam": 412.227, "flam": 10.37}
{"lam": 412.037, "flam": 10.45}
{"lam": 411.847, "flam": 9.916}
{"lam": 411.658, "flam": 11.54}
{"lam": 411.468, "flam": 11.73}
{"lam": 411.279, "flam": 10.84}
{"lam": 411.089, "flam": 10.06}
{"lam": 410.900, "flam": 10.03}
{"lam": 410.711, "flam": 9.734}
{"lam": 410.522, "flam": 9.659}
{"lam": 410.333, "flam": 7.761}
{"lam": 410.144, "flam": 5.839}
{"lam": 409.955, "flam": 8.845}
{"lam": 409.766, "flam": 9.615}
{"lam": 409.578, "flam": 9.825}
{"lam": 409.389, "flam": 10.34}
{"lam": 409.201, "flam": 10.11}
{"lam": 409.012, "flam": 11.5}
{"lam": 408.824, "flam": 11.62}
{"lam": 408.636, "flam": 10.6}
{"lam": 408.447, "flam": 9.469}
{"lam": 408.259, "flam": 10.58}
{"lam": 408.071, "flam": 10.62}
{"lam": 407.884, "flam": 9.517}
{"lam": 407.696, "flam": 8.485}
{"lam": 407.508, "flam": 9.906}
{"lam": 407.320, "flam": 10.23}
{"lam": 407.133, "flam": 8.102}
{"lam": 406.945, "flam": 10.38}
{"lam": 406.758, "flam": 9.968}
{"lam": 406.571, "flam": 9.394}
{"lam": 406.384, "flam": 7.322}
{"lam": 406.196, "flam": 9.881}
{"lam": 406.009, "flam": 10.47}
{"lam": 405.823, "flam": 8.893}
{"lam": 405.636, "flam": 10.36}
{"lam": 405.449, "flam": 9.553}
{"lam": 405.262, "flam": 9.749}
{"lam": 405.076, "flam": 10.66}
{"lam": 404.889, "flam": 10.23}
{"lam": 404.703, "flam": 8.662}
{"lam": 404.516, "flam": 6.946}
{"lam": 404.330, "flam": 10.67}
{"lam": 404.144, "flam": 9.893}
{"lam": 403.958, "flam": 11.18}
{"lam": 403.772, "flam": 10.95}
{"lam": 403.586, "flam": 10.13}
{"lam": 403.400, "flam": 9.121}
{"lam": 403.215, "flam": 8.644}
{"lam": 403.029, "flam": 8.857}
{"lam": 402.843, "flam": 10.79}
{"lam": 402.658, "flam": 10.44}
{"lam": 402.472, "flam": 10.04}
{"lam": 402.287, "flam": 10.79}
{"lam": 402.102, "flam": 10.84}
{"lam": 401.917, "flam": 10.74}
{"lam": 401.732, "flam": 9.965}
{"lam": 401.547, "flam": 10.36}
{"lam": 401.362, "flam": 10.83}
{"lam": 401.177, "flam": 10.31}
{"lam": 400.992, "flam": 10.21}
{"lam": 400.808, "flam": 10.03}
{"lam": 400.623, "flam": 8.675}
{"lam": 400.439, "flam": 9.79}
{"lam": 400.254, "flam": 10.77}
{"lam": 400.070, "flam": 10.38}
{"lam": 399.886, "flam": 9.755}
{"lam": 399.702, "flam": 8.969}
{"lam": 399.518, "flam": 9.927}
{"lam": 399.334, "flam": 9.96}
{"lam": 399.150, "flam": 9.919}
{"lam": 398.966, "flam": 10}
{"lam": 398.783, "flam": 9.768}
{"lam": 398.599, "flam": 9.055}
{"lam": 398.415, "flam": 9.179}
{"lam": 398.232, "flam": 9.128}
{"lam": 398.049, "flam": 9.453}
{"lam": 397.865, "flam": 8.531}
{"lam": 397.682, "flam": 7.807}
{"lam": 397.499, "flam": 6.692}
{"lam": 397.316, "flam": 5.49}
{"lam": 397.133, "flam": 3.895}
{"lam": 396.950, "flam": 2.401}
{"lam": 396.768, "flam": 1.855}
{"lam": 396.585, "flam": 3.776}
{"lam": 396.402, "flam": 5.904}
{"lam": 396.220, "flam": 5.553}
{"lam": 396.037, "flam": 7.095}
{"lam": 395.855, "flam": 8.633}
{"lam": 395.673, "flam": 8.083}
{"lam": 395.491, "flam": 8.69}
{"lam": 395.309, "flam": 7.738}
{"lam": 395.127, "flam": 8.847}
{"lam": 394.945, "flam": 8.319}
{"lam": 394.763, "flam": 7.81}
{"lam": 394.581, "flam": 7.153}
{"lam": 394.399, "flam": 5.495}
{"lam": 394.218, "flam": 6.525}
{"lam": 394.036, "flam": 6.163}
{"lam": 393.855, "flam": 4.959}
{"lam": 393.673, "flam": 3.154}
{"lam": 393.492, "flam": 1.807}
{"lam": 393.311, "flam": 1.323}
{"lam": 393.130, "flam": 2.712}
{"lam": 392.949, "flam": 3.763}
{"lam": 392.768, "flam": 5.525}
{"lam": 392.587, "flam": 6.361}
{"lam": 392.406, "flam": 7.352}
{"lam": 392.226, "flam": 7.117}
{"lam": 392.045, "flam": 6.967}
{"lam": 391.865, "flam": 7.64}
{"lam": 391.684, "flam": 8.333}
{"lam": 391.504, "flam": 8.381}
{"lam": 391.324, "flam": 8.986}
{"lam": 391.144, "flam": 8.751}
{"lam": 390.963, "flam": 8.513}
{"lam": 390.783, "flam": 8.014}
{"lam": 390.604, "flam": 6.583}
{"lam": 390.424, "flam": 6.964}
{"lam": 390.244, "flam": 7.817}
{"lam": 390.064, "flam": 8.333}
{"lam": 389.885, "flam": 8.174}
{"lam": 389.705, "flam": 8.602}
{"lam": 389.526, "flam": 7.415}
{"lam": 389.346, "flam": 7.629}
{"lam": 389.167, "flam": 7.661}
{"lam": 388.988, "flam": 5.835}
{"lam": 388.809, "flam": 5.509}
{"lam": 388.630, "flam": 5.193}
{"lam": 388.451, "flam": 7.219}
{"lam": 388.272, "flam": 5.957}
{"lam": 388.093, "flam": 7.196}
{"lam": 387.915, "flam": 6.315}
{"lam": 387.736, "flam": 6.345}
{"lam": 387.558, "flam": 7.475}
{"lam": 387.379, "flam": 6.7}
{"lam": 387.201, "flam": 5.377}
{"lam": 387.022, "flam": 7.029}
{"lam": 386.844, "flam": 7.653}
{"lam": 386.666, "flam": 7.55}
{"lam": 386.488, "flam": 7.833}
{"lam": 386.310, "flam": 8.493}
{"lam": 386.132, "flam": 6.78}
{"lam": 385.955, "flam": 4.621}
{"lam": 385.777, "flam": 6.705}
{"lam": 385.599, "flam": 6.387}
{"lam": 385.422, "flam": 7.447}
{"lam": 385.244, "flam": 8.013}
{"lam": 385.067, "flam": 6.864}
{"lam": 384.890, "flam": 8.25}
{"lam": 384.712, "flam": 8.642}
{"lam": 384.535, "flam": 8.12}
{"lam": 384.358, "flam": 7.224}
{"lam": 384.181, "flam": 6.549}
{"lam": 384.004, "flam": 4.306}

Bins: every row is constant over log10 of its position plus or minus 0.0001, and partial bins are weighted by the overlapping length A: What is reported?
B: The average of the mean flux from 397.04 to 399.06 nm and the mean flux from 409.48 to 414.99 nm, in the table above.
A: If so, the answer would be 9.1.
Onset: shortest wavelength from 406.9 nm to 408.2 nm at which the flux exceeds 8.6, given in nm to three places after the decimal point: 406.945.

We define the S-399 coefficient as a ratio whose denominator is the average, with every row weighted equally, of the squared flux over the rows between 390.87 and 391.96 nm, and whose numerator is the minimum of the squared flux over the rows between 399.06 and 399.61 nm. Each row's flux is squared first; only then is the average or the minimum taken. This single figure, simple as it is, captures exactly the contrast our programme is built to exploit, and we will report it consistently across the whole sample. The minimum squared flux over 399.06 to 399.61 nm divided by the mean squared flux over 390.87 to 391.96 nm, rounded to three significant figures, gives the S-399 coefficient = 1.38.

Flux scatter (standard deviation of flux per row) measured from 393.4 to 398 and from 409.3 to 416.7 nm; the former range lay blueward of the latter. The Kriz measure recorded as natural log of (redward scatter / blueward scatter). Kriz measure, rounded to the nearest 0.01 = -0.69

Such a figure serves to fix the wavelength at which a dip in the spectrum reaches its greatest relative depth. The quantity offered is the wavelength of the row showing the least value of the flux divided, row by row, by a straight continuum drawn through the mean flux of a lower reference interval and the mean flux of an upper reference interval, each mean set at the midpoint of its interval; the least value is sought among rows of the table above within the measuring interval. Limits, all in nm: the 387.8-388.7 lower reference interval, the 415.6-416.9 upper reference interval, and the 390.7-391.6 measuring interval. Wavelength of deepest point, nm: 390.783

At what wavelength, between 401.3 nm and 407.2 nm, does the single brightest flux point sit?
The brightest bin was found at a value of 403.958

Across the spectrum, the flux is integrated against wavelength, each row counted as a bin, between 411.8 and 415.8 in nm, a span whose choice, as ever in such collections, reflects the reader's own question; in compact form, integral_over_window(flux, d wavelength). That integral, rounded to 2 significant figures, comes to 42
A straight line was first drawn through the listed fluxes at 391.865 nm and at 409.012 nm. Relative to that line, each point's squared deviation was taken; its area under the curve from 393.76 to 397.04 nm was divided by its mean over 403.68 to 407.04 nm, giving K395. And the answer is 13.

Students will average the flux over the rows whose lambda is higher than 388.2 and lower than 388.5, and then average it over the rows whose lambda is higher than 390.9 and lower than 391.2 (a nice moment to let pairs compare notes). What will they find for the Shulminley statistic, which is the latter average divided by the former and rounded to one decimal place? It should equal 1.3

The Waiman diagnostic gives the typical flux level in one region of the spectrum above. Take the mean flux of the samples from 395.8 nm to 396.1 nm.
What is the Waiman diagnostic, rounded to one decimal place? 7.9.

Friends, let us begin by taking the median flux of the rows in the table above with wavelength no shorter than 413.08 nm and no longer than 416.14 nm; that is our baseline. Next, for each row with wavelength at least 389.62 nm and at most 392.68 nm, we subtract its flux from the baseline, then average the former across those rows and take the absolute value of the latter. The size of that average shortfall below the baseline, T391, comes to 2.8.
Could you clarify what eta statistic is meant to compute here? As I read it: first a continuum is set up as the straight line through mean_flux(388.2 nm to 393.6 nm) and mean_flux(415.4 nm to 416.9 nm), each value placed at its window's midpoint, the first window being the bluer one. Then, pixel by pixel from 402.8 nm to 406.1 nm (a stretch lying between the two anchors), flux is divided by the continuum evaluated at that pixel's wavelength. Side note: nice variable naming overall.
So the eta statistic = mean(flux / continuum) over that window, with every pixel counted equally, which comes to 1.11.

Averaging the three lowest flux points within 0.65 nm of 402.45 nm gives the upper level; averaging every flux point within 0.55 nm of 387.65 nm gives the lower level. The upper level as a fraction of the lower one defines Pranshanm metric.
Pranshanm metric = 1.49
